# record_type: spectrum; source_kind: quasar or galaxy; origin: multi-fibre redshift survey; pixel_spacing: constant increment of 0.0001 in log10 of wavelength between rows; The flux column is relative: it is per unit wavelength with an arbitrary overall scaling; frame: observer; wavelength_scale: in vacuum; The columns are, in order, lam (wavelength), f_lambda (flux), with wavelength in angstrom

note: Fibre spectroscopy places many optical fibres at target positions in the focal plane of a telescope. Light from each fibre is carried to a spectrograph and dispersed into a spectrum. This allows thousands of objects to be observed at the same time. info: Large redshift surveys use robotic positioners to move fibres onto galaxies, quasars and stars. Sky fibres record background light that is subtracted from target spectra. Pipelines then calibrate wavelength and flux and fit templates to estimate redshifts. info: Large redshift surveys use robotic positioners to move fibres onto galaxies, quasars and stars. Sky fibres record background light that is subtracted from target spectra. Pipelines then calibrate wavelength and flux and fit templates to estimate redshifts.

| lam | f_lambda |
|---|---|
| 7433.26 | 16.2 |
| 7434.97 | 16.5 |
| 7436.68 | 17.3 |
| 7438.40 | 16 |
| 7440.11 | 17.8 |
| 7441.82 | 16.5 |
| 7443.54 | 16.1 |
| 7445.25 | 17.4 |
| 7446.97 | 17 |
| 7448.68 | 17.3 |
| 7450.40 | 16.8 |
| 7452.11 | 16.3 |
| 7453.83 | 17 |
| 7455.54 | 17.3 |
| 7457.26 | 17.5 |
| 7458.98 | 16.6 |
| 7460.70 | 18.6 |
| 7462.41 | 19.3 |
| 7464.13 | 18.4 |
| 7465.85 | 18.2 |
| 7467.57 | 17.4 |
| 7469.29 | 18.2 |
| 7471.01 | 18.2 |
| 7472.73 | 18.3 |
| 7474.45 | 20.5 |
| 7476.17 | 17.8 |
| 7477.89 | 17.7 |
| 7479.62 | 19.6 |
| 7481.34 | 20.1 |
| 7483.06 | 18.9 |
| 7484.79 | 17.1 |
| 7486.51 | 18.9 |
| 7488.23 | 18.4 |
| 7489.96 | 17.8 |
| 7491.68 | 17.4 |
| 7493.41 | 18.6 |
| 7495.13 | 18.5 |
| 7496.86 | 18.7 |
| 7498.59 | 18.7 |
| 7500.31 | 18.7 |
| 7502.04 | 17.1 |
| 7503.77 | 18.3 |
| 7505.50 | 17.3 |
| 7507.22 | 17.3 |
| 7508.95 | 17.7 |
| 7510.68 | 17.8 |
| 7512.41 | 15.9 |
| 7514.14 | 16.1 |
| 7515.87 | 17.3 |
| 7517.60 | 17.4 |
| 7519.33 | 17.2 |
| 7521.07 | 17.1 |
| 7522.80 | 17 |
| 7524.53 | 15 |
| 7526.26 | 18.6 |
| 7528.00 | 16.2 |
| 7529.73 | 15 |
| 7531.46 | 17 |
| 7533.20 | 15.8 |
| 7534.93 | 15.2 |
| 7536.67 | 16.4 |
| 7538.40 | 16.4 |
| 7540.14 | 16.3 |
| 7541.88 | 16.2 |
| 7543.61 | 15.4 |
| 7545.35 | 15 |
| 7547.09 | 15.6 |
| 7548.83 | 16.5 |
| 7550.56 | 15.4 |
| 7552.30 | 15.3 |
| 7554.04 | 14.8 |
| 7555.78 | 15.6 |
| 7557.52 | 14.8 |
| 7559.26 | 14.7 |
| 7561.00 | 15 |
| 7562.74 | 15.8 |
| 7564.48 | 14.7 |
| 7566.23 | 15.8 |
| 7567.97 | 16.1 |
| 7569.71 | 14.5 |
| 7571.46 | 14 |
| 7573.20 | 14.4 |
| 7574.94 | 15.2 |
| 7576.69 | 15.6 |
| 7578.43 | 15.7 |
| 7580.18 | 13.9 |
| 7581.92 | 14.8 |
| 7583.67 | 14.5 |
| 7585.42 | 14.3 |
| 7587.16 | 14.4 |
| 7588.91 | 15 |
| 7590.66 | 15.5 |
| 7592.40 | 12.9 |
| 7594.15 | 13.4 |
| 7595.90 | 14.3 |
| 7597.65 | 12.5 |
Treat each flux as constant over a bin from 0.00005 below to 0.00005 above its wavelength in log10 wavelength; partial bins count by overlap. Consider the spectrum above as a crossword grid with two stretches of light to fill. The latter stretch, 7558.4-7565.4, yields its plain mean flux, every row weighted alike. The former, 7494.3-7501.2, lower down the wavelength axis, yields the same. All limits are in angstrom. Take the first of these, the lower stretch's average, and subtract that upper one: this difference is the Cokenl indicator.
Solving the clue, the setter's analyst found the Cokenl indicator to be 3.6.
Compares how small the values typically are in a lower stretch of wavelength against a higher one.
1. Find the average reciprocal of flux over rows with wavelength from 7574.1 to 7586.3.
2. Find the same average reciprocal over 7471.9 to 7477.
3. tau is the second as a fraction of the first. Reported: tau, 0.79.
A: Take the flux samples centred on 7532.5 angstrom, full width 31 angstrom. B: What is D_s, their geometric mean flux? 16.2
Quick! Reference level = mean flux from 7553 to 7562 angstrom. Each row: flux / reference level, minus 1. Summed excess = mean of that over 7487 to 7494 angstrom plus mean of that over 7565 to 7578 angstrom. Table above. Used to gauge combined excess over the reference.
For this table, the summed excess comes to 0.21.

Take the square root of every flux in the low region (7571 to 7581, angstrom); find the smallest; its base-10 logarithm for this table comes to 0.572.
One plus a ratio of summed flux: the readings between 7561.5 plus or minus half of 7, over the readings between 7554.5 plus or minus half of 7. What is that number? 2.00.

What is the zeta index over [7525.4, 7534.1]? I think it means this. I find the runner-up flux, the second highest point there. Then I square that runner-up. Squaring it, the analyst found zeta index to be 289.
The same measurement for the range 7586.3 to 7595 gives 225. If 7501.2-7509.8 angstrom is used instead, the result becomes 313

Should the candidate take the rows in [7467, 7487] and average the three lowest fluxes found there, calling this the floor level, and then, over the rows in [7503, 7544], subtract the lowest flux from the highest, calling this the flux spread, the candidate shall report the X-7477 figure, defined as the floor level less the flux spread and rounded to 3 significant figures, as 13.8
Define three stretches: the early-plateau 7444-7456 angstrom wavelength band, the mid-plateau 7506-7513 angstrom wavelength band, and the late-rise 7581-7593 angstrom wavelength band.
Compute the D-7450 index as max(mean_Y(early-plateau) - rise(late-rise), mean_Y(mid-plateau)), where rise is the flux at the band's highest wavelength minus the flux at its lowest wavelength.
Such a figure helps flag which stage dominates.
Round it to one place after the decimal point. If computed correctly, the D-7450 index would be 18.9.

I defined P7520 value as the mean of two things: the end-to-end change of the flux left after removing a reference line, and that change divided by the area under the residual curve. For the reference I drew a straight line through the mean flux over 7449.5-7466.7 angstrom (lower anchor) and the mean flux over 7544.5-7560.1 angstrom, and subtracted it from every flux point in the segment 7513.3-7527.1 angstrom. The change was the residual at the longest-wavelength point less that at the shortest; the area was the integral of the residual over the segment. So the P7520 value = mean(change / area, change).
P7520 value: 1.5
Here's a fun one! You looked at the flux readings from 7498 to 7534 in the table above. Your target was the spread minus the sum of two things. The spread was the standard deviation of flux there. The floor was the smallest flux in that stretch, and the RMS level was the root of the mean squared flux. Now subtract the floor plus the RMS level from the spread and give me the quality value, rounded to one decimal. -31.0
